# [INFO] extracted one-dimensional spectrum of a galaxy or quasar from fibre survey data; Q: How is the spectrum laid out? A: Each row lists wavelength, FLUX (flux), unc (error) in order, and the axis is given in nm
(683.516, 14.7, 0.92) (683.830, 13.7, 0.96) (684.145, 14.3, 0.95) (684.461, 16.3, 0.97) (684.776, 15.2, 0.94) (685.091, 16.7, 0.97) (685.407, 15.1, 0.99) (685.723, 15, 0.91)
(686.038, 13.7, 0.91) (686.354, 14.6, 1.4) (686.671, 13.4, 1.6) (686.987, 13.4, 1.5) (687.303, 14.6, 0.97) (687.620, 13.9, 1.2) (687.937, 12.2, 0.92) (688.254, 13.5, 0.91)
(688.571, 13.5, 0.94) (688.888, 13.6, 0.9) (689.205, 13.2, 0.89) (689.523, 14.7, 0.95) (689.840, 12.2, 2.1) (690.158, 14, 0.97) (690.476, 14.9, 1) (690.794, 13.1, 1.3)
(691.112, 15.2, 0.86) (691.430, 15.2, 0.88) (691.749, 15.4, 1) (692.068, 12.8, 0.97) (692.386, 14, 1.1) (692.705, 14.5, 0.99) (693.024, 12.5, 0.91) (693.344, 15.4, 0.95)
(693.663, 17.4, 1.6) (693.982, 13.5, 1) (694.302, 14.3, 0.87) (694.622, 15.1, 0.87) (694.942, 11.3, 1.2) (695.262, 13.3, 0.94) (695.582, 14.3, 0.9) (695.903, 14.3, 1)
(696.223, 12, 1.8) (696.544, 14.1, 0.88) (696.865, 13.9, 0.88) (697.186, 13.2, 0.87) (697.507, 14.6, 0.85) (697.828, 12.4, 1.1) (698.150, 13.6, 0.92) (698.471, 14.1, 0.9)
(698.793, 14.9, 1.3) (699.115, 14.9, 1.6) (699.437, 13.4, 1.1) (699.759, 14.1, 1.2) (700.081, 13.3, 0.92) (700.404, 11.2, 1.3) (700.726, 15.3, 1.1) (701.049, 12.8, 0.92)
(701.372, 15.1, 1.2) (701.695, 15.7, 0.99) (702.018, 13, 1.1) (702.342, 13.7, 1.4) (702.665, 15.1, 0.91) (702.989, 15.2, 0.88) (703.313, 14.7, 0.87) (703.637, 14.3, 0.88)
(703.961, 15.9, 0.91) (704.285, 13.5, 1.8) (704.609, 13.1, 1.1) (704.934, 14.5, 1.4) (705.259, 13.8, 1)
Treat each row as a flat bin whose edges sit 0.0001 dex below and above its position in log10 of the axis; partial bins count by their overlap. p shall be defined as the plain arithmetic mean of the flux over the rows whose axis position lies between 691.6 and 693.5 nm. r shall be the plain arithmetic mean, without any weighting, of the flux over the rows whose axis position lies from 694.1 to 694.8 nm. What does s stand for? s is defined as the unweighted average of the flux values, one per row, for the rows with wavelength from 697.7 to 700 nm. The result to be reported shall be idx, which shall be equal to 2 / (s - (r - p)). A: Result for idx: 0.150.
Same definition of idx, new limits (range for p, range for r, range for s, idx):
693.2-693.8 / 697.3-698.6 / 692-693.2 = 0.124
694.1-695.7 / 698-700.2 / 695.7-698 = 0.152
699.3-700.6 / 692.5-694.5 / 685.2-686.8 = 0.157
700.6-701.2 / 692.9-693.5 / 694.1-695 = 0.146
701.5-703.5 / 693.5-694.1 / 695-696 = 0.153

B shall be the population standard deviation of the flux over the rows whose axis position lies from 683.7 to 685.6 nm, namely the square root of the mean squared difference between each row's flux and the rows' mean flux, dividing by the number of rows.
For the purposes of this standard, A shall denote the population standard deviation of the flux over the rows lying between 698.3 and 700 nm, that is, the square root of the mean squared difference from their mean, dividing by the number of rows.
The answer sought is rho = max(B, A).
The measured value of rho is 1.04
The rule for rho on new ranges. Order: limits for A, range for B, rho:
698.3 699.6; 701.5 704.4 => 0.95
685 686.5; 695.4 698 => 0.97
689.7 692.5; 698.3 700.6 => 1.18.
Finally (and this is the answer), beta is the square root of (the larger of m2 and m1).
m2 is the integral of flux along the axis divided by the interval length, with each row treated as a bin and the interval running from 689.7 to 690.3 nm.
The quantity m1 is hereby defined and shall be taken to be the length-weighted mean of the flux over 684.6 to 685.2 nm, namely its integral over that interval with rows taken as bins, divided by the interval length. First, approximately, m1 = 15.9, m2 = 13.1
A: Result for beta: 3.99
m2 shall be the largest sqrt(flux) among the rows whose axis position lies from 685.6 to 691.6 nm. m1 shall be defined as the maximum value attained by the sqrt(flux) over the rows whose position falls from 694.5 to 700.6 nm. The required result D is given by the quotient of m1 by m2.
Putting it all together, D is 1.00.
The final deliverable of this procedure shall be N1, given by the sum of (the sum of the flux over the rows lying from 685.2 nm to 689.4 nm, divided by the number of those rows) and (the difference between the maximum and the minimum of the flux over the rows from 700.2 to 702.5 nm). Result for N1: 18.3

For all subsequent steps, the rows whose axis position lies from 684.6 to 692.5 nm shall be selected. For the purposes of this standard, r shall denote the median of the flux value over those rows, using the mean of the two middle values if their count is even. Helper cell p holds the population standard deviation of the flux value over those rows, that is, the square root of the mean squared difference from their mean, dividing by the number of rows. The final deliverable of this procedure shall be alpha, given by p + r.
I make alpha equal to 15.1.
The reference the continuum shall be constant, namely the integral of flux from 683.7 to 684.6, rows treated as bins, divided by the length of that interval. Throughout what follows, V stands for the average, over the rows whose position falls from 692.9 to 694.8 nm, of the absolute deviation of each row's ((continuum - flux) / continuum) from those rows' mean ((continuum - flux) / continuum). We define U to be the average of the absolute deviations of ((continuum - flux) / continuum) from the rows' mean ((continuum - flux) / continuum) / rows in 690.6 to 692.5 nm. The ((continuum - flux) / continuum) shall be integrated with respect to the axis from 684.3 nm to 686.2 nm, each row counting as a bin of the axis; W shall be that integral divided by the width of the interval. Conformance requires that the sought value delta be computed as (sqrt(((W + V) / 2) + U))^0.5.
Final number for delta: 0.548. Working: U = 0.0667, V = 0.086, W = -0.04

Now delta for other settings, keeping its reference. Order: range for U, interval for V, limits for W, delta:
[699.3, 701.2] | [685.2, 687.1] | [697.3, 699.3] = 0.575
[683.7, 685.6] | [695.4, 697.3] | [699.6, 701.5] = 0.589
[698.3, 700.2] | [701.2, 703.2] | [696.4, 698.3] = 0.566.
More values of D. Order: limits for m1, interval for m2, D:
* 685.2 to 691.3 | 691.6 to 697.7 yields 0.93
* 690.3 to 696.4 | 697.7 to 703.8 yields 1.05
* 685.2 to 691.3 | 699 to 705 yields 0.98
